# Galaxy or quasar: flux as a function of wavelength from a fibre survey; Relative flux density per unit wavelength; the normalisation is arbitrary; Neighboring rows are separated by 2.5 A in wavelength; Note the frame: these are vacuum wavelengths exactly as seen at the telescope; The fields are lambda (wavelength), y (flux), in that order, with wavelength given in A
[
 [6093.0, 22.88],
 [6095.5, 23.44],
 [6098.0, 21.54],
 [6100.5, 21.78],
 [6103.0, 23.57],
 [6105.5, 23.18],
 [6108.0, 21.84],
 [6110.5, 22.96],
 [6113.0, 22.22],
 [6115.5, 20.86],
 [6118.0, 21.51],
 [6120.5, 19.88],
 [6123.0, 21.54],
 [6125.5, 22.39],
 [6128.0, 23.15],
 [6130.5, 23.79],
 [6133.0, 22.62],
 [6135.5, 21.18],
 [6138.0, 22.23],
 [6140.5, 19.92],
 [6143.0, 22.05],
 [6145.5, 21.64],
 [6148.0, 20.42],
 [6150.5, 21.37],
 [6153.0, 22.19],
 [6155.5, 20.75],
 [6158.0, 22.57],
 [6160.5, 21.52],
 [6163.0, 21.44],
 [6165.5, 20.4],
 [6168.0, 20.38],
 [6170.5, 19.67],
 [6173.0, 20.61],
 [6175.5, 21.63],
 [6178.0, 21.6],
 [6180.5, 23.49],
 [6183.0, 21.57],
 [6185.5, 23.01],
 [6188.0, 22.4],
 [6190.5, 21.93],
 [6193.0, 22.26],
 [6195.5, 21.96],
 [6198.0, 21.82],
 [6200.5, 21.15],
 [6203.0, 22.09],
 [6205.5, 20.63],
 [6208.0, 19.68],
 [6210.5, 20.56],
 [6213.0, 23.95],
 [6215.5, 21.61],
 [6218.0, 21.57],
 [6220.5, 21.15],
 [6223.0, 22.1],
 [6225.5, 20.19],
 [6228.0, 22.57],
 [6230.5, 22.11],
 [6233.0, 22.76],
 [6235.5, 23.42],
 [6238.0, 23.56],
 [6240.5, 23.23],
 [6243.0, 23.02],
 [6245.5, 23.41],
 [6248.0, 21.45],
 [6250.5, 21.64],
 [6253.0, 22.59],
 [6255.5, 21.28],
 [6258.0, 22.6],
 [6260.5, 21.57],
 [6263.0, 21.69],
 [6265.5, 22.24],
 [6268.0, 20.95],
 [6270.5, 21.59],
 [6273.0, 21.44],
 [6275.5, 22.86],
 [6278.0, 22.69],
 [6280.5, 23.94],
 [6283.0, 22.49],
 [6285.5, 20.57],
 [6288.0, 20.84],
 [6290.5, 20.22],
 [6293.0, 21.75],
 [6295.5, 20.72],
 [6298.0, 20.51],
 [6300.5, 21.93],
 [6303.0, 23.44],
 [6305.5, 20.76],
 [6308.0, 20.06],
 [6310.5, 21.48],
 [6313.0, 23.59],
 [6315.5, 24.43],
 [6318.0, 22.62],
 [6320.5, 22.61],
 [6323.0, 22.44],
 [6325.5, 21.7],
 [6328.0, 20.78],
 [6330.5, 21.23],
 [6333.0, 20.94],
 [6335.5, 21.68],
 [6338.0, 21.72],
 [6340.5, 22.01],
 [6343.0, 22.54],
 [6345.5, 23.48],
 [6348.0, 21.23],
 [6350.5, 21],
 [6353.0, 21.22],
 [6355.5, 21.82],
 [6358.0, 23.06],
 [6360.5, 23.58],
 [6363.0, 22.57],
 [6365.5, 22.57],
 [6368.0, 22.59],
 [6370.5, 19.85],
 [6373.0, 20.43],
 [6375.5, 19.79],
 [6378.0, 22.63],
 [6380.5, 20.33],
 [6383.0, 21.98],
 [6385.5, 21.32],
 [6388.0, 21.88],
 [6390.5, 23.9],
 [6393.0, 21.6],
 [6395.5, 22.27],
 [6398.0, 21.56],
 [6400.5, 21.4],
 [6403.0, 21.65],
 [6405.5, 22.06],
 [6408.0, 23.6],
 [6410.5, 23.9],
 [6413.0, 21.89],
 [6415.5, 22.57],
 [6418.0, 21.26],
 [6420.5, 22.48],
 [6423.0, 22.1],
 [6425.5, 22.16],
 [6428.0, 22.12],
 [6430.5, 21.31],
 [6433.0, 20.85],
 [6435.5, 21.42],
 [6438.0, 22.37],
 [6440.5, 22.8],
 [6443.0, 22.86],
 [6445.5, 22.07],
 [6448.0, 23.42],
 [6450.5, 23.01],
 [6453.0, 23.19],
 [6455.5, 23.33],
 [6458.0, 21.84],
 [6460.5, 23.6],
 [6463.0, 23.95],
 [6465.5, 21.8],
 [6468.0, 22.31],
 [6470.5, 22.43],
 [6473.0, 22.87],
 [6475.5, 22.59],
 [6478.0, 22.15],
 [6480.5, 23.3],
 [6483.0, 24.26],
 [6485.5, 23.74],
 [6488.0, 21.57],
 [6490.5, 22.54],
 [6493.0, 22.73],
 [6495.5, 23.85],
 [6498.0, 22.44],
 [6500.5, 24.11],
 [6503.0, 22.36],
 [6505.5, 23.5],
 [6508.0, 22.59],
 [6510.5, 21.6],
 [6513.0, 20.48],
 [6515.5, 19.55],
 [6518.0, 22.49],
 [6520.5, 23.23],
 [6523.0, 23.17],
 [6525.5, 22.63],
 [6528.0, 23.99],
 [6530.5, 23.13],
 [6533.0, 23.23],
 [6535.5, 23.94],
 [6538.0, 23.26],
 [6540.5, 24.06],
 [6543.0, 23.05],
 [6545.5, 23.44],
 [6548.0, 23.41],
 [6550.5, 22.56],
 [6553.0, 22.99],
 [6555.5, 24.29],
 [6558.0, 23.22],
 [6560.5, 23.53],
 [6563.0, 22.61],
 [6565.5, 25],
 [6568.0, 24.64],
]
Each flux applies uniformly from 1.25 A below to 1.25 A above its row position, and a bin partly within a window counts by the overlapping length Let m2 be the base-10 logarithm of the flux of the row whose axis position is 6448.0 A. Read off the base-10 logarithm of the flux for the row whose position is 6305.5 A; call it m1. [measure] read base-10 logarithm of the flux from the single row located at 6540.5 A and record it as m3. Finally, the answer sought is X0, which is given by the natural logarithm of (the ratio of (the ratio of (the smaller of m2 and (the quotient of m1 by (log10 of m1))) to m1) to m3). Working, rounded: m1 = 1.32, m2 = 1.37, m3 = 1.38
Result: -0.28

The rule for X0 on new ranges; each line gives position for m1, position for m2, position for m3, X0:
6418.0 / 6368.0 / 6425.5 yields -0.28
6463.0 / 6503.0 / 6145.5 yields -0.31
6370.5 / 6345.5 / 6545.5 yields -0.26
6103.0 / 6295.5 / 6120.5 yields -0.30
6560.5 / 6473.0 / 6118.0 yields -0.30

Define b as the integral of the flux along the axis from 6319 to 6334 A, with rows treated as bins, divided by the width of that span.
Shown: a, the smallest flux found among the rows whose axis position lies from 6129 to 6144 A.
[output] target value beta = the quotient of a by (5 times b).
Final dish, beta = 0.184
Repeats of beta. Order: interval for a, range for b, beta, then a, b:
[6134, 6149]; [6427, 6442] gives 0.183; 19.92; 21.8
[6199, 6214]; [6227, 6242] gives 0.172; 19.68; 22.9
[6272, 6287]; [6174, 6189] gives 0.185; 20.57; 22.3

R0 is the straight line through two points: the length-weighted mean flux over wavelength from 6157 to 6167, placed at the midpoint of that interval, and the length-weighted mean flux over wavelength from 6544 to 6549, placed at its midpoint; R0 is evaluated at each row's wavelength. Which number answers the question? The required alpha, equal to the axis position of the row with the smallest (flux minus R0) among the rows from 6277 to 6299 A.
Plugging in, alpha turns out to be 6290.5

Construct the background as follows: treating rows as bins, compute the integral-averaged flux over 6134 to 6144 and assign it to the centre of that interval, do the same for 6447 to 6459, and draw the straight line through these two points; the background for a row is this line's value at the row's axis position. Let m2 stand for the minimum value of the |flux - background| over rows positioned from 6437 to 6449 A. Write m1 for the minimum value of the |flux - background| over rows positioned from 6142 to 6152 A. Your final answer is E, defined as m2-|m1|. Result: 0.0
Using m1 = 0.05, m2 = 0.06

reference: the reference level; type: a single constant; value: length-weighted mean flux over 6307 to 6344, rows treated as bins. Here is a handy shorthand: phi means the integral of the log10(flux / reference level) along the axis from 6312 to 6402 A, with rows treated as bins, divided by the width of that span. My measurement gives -0.001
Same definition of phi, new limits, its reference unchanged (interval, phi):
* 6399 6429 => 0.005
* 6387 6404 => 0.001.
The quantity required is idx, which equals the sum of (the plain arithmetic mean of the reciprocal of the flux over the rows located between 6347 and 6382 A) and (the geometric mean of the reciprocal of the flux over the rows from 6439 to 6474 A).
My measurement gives 0.0902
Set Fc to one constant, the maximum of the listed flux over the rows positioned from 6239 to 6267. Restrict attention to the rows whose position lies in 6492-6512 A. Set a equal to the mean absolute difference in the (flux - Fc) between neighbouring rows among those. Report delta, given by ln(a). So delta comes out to 0.25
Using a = 1.3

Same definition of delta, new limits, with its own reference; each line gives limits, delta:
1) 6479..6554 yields -0.06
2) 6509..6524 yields 0.15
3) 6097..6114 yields -0.07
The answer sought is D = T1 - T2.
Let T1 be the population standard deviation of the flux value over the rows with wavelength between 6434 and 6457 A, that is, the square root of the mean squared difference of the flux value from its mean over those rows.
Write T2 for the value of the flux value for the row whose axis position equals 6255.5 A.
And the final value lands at -20.7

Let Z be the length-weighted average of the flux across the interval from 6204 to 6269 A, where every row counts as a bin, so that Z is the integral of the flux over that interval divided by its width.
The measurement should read 22.0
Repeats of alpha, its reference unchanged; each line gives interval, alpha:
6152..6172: 6170.5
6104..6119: 6115.5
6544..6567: 6563.0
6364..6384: 6375.5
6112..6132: 6120.5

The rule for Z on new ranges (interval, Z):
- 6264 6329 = 21.9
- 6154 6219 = 21.6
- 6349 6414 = 21.9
